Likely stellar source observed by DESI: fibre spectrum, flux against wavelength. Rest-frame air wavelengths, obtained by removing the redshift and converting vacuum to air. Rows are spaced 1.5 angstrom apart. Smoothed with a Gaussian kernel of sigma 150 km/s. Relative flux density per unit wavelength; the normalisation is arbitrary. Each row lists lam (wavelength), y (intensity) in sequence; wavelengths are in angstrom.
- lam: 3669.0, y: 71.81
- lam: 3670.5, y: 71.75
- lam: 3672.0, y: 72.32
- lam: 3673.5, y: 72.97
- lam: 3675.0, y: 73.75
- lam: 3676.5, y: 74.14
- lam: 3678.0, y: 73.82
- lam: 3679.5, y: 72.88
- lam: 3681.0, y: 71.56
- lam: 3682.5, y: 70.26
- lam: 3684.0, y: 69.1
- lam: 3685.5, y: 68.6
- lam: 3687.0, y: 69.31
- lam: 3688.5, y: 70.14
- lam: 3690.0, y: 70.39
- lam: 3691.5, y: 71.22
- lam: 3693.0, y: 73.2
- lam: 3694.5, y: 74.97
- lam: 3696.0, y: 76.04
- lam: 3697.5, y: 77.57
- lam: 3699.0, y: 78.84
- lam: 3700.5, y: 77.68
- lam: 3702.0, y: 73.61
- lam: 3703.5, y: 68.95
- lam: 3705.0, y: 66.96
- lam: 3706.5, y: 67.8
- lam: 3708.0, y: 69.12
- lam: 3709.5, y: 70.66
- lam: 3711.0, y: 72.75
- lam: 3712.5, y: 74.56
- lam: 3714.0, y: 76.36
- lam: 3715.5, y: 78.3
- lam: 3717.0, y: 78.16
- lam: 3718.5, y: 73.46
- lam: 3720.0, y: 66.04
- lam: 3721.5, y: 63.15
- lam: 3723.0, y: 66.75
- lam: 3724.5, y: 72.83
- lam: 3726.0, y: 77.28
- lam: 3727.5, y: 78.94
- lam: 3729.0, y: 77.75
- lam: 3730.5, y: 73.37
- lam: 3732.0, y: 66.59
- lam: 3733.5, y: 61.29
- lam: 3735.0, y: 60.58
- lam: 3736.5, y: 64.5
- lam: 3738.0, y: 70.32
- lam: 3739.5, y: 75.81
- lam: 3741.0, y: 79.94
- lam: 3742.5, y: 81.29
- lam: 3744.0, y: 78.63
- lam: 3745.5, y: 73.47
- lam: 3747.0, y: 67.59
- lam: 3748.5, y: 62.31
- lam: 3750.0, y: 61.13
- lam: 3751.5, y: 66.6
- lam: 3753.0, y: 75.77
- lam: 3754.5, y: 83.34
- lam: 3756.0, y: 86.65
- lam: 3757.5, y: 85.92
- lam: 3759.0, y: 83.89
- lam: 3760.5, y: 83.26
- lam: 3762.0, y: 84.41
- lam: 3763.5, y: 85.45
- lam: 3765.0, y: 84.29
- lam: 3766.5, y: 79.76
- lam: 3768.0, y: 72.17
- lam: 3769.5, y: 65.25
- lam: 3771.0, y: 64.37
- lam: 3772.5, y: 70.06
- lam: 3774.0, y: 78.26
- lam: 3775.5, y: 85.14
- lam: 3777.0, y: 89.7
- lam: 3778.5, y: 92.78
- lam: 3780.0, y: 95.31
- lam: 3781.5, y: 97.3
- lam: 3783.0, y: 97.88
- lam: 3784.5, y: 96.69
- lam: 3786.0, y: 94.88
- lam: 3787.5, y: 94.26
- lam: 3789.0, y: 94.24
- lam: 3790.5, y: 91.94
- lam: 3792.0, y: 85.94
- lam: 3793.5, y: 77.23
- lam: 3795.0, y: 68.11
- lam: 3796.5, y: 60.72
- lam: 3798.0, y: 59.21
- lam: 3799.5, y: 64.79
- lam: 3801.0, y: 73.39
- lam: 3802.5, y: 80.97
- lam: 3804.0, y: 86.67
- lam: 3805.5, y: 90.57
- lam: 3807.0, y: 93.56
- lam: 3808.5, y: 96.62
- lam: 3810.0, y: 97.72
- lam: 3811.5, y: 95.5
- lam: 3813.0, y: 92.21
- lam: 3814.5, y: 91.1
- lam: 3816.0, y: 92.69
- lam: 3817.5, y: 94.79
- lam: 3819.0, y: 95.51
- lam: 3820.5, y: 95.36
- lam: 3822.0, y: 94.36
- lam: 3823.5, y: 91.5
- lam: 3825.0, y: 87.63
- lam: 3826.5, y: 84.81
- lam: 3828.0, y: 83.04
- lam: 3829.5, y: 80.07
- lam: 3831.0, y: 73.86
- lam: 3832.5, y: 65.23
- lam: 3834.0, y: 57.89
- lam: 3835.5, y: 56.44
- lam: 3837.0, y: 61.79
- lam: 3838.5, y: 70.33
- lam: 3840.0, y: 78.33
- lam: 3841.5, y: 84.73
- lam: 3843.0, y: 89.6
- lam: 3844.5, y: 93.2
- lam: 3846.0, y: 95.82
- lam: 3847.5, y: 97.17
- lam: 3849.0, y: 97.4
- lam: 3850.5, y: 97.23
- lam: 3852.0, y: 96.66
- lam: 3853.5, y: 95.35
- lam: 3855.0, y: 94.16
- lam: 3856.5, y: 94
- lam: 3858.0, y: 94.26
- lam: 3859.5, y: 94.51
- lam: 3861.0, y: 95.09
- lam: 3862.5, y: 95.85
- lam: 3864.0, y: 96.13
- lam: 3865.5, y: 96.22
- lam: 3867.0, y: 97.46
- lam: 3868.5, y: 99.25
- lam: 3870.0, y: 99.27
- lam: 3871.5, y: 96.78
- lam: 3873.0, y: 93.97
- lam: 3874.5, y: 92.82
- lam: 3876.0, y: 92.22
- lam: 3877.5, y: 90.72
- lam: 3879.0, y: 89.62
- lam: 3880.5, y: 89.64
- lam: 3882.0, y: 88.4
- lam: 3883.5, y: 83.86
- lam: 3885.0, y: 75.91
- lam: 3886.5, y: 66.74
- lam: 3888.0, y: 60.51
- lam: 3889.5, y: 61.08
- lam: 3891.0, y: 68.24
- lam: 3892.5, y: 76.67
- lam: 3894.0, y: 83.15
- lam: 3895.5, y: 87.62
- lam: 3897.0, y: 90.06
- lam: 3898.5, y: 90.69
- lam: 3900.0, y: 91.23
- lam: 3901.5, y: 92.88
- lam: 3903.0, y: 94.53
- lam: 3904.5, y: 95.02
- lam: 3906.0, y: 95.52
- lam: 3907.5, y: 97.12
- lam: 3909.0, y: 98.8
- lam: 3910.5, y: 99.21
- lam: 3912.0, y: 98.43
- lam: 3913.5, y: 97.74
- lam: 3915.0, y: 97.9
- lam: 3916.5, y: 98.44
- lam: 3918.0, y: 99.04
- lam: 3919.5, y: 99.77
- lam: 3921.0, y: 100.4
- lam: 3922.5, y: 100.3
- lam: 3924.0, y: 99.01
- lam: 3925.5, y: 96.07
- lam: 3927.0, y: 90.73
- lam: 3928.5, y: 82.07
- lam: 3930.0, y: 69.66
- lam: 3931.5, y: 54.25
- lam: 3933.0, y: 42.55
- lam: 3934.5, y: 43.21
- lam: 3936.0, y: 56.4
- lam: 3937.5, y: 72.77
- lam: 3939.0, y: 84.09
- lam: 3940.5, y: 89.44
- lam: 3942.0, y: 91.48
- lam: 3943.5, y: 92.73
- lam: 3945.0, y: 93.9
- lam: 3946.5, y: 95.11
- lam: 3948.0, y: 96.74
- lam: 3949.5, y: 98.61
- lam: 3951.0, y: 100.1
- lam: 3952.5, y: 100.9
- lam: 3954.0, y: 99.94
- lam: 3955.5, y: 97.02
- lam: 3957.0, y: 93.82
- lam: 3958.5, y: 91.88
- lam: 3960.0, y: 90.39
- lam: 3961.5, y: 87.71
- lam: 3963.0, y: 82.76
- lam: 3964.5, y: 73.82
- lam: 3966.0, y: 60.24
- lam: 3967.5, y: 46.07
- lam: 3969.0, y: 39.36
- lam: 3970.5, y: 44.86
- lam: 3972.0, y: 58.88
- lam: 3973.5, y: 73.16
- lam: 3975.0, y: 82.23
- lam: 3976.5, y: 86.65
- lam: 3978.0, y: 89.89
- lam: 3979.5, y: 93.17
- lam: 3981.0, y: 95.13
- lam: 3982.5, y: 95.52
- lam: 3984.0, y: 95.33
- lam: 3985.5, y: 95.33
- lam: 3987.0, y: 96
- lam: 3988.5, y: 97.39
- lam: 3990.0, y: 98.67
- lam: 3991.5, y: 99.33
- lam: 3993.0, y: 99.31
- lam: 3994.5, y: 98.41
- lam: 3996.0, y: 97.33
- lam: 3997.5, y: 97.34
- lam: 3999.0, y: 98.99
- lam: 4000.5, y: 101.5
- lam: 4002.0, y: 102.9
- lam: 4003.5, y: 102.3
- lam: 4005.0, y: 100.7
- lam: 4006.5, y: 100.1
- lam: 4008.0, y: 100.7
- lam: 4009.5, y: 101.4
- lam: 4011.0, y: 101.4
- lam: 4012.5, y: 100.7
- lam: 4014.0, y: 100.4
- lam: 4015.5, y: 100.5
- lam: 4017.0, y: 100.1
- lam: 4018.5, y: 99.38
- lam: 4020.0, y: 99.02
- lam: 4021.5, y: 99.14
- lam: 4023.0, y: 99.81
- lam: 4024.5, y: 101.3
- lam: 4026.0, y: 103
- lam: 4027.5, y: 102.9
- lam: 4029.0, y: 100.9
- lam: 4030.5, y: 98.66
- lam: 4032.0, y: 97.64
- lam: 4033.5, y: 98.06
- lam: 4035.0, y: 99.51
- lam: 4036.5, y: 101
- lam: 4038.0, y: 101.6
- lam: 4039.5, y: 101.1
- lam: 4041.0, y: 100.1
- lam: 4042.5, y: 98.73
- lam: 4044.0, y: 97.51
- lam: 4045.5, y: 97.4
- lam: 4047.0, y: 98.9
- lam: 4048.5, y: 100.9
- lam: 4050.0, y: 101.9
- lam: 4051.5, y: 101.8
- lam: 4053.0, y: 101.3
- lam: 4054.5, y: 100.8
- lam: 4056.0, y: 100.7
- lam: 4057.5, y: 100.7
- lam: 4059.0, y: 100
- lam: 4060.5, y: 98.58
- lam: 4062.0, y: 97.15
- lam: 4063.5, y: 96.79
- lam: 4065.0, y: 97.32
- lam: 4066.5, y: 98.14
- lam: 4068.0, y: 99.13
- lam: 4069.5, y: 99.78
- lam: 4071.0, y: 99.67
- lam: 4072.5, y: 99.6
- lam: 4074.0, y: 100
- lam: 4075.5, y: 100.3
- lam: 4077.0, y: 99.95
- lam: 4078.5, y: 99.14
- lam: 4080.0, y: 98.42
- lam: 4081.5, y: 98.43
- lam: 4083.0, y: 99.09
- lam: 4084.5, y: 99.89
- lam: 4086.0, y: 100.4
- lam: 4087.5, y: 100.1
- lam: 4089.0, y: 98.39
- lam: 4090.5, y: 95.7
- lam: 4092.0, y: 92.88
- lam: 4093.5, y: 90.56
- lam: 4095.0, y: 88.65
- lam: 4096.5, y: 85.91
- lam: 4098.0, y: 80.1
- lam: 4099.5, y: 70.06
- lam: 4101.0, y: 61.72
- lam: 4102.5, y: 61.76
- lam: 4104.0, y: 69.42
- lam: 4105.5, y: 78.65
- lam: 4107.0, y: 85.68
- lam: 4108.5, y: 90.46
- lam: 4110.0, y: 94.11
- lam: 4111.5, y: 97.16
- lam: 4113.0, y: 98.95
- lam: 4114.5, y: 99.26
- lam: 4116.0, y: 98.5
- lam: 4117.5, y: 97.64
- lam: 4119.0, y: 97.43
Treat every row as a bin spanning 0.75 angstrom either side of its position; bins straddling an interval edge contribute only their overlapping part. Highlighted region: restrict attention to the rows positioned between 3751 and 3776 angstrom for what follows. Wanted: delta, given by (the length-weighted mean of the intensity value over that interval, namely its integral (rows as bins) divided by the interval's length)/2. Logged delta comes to 39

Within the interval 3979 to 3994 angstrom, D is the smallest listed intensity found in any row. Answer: 93.17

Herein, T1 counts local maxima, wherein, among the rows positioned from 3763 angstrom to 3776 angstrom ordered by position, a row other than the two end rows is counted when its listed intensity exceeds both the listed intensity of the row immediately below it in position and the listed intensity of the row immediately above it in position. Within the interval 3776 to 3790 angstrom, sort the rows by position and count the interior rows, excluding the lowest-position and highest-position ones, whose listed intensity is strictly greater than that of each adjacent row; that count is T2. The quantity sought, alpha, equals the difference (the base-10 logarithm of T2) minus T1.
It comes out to 0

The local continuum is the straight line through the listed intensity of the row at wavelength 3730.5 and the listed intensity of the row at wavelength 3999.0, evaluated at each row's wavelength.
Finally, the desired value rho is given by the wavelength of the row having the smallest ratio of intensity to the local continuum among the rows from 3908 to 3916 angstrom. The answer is 3913.5 angstrom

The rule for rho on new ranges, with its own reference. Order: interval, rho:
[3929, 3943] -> 3933.0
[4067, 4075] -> 4068.0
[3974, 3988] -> 3975.0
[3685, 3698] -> 3685.5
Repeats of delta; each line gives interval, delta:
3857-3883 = 47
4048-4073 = 50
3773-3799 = 43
